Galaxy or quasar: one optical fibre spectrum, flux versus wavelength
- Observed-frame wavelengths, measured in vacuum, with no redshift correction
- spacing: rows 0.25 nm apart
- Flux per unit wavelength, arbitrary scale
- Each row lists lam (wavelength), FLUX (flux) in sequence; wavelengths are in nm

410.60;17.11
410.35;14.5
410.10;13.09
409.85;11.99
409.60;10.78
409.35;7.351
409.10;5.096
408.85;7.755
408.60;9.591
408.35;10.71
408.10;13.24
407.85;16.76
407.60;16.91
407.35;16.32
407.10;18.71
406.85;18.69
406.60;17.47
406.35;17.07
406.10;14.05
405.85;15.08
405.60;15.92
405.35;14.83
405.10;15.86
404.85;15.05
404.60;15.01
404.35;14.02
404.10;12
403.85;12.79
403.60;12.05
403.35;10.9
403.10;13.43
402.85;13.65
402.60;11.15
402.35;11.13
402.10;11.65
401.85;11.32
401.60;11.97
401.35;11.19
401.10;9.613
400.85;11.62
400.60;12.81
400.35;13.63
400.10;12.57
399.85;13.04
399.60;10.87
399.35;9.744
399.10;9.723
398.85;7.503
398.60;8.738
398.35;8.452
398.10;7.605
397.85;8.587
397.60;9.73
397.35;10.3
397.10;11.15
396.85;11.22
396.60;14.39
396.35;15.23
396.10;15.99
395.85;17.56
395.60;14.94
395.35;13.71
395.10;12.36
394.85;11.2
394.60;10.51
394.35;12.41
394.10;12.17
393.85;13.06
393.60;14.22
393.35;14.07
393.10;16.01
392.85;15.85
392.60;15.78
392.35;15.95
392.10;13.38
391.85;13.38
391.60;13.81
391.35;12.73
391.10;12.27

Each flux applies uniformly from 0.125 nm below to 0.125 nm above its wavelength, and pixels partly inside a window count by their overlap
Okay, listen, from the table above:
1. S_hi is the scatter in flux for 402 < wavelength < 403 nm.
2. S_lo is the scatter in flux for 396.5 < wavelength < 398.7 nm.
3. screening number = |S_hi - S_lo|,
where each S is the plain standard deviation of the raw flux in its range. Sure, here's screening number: 0.9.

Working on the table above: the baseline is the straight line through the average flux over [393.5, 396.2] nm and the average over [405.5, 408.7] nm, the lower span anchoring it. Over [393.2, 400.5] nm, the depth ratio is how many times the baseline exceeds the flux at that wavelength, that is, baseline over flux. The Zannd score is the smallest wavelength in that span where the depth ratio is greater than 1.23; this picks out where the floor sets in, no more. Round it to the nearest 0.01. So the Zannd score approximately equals 394.60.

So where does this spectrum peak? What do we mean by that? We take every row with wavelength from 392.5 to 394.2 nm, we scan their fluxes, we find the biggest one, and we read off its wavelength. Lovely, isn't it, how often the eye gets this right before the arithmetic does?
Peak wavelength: 393.10 nm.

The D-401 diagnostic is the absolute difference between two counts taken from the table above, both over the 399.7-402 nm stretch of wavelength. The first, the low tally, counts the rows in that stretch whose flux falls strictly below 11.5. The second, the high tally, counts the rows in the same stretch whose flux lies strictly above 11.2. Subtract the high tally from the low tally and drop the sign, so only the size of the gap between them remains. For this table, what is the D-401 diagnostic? 4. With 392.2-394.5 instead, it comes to 9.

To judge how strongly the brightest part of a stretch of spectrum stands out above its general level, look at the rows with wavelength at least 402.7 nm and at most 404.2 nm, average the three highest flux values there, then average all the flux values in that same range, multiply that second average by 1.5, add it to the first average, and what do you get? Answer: 32.0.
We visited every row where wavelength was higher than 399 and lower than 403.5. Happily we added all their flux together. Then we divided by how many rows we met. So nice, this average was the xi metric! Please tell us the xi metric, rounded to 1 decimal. 11.7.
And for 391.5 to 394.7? 13.9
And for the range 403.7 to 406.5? 14.7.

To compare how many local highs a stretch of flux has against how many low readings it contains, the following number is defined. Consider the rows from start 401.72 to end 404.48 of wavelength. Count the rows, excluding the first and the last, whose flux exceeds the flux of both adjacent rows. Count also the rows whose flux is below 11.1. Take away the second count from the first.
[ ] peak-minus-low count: 2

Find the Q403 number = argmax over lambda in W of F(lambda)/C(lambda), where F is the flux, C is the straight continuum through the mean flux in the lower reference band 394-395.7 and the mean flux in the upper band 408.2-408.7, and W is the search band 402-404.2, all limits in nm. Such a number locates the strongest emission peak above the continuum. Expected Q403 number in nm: 402.85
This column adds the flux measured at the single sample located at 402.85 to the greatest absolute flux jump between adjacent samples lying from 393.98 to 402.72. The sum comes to 16.8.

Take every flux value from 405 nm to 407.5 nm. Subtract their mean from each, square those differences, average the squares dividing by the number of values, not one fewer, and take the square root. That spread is 1.5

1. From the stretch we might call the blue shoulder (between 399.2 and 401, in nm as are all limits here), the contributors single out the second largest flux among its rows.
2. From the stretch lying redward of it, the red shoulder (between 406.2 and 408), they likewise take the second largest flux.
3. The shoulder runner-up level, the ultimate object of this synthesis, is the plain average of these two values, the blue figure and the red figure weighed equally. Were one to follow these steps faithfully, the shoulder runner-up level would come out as 15.9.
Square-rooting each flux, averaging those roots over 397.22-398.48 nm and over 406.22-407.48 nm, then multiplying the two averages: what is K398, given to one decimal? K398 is 12.5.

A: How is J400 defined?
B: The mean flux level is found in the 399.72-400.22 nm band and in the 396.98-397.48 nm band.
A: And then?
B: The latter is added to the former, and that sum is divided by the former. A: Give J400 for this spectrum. 1.84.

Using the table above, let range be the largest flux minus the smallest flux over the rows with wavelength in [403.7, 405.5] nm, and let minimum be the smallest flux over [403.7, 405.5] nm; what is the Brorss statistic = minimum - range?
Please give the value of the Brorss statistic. 8.1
